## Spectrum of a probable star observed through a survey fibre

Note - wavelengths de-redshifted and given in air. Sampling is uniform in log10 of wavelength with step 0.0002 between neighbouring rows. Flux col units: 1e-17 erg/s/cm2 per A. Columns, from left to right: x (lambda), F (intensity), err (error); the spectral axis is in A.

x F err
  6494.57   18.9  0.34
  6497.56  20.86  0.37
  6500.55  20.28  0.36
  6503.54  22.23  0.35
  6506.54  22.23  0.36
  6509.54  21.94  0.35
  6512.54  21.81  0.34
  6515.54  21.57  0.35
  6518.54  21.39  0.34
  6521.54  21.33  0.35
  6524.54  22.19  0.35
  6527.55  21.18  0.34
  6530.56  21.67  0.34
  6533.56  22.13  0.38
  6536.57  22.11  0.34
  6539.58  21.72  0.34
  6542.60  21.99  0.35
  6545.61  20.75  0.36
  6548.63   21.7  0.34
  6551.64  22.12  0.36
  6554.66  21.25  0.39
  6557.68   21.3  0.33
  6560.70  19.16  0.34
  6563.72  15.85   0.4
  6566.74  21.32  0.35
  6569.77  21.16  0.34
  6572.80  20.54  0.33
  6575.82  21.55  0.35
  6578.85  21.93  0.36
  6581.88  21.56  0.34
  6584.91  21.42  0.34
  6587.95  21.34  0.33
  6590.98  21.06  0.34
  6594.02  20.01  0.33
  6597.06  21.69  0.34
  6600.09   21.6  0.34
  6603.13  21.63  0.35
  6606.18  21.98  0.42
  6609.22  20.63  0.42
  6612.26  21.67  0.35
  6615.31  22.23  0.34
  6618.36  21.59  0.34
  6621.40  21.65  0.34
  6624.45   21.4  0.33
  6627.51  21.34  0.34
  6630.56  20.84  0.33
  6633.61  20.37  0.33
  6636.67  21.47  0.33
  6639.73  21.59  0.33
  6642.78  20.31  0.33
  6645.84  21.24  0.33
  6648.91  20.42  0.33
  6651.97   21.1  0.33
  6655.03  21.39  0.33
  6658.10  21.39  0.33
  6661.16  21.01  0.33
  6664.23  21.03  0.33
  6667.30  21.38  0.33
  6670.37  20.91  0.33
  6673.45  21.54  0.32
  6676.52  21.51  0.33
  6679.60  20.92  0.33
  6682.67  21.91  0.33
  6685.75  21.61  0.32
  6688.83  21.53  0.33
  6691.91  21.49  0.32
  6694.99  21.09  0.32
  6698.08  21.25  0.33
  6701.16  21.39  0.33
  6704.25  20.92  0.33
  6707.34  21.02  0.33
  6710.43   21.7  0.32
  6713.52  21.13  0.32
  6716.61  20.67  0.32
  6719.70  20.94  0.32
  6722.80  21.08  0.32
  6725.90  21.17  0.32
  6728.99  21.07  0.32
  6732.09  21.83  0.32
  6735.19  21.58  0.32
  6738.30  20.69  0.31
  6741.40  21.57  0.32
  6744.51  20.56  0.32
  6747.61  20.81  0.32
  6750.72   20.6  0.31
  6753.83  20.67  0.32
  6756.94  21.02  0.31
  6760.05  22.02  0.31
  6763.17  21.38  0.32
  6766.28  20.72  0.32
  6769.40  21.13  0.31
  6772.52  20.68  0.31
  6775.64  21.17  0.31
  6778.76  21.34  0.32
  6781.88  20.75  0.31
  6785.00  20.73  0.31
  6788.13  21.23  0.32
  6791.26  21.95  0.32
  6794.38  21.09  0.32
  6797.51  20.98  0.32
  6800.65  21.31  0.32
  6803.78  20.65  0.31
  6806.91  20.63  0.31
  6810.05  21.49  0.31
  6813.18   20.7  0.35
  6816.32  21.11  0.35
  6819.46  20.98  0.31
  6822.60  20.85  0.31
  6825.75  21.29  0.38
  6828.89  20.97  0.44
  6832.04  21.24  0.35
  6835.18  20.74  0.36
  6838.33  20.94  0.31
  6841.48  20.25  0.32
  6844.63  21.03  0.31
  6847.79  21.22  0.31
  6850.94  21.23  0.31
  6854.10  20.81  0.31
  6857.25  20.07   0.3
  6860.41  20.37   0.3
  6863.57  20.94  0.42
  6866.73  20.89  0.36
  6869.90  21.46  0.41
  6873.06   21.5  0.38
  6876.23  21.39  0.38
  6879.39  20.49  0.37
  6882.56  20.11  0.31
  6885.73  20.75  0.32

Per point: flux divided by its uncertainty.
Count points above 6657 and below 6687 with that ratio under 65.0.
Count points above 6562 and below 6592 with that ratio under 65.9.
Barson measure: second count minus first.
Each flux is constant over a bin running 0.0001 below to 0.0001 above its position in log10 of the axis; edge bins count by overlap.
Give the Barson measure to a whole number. 4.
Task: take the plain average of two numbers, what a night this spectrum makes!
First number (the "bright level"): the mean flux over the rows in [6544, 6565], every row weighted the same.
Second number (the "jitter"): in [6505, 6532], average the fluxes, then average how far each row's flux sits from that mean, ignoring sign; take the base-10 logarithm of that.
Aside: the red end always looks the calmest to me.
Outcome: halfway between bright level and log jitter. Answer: 9.9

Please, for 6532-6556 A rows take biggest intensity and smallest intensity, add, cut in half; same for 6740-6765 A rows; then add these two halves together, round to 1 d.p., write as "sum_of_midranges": 42.7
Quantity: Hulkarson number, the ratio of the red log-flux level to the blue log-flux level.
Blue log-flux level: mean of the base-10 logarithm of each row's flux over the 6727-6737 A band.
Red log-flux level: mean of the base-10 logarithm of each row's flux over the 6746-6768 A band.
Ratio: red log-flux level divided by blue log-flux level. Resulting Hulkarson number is 0.993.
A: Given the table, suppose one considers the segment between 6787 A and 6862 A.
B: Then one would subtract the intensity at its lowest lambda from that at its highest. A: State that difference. -0.9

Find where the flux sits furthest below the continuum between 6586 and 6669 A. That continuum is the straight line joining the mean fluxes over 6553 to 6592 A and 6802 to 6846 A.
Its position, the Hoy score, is 6594.02 A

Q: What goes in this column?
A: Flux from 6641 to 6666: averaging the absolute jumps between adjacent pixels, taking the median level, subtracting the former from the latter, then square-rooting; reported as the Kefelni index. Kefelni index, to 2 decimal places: 4.54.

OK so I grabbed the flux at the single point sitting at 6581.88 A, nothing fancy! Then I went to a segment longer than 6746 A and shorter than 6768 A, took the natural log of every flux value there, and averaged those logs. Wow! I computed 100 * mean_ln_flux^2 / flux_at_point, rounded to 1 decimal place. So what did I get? 43.0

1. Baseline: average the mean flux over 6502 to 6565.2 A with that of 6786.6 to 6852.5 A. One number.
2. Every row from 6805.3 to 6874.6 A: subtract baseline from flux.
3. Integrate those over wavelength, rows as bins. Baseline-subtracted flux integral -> -16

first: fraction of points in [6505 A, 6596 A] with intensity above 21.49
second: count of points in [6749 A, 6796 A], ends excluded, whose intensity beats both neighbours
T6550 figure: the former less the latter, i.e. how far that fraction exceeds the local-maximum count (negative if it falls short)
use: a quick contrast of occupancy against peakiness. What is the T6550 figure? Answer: -3.5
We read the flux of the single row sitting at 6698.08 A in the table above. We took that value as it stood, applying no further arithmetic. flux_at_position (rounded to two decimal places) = 21.25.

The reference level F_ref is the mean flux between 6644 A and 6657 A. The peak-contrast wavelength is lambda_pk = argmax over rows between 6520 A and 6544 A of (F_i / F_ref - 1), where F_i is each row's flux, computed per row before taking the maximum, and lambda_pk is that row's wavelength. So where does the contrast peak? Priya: 6524.54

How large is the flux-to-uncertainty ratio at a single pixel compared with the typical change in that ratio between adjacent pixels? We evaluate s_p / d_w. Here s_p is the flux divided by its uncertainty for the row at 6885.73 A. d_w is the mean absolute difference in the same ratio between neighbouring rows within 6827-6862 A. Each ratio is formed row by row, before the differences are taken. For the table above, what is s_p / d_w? 17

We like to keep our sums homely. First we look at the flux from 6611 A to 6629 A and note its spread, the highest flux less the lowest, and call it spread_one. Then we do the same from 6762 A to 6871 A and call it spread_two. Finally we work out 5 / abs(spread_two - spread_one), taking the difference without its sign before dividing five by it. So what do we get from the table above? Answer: 5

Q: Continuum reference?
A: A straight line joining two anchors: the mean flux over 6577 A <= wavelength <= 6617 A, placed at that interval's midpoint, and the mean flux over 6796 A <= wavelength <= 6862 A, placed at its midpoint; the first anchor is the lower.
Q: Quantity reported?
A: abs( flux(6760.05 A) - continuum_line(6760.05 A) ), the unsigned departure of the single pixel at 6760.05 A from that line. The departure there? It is 0.96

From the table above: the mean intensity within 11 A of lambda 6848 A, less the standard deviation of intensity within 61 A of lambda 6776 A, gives 20.4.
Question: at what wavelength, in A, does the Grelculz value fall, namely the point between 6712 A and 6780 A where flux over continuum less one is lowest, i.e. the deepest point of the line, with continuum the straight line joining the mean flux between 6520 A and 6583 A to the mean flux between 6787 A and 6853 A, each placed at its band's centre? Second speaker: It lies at 6744.51 A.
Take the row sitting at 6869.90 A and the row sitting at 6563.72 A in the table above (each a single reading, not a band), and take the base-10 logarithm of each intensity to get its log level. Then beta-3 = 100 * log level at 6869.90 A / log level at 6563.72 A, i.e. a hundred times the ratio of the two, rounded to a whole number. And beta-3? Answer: 111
